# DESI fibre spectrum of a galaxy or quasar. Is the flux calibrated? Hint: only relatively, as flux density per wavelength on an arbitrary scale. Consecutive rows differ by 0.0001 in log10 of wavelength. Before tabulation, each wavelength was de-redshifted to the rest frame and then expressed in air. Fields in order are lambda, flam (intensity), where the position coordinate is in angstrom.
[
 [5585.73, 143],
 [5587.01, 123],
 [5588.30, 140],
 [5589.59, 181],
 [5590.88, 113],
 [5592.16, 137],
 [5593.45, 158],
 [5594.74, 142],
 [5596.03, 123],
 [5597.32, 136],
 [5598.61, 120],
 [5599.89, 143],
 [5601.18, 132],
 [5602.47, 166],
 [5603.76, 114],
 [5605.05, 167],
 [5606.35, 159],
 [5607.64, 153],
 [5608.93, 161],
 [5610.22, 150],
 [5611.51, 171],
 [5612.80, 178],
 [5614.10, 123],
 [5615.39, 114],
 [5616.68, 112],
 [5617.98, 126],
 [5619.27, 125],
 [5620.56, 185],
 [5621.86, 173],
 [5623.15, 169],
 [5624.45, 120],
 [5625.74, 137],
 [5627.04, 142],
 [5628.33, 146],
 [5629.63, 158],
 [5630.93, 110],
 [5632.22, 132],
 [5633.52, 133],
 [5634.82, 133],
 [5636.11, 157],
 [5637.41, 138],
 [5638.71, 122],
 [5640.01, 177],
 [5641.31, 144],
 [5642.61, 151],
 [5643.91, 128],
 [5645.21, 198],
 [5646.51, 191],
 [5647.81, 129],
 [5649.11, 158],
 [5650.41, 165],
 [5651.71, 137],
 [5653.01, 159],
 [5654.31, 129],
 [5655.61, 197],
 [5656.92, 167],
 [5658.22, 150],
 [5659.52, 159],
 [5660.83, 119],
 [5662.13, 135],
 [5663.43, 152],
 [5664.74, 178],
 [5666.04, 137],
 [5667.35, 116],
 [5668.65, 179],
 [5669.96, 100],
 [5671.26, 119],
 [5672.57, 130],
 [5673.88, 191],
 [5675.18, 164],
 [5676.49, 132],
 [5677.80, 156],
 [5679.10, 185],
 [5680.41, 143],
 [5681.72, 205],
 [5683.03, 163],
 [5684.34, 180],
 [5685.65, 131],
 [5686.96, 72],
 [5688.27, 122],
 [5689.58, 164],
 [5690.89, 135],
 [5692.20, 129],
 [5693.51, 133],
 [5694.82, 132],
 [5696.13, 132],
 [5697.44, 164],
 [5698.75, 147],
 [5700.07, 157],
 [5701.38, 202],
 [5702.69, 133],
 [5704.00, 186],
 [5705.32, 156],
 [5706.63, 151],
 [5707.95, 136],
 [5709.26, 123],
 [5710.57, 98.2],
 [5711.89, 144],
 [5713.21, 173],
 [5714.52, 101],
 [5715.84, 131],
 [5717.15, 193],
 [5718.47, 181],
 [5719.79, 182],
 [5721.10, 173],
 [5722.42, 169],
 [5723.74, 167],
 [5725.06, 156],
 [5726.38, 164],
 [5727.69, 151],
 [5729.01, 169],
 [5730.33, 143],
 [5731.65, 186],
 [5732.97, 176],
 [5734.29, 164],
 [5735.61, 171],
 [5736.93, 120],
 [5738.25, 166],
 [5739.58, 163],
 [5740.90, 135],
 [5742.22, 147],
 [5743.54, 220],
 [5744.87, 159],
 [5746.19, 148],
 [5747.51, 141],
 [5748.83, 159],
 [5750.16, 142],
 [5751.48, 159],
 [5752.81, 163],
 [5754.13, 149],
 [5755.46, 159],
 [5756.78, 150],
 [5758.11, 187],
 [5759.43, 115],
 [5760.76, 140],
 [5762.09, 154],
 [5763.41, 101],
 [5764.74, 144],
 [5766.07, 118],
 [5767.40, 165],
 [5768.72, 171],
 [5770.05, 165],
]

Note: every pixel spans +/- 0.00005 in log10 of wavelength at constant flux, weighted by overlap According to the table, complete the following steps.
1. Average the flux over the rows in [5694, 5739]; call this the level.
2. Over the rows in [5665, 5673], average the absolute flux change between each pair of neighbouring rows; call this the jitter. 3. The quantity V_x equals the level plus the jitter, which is 194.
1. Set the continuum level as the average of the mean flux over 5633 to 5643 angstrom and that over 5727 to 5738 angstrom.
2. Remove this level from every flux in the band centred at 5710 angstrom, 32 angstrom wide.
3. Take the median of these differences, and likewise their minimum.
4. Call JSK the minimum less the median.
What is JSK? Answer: -58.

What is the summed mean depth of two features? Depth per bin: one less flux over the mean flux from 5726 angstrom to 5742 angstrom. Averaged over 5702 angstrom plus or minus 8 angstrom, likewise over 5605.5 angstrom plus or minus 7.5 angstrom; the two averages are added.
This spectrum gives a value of 0.10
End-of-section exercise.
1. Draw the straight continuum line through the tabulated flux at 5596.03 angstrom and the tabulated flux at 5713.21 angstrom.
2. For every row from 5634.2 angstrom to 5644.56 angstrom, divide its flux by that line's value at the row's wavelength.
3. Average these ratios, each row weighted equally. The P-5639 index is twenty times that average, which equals 20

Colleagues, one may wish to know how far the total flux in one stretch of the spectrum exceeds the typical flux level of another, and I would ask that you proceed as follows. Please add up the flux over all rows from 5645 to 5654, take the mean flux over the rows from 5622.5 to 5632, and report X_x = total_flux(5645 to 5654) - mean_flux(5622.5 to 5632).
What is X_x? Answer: 997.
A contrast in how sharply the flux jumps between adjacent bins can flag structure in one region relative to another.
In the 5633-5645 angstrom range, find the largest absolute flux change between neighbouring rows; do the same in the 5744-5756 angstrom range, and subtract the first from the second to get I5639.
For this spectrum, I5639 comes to -37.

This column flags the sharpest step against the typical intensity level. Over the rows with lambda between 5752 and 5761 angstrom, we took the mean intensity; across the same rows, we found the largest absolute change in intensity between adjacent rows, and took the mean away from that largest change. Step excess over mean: -80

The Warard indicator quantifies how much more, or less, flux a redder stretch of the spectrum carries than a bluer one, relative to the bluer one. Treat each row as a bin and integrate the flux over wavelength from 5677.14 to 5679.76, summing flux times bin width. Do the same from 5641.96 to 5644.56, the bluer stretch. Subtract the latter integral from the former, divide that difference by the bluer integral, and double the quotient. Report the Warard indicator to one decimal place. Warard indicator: 0.5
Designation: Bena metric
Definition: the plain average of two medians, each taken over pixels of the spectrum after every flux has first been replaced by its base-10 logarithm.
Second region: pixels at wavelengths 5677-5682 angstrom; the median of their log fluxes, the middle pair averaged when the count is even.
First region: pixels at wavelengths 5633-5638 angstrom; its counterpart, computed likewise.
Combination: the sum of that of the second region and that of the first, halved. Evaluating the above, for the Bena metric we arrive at 2.18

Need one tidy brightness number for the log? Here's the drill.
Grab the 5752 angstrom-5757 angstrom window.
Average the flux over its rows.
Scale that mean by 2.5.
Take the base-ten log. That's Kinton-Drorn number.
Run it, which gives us 2.59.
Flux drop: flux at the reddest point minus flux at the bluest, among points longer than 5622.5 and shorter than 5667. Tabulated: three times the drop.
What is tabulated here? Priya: -96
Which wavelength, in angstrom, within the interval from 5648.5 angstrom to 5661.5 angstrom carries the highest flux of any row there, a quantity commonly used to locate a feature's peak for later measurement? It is 5655.61 angstrom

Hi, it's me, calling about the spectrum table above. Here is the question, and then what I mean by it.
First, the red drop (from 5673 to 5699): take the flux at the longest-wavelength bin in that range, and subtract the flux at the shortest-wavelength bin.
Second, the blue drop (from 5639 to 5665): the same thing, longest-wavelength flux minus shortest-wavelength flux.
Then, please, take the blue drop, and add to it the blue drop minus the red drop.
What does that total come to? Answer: 46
